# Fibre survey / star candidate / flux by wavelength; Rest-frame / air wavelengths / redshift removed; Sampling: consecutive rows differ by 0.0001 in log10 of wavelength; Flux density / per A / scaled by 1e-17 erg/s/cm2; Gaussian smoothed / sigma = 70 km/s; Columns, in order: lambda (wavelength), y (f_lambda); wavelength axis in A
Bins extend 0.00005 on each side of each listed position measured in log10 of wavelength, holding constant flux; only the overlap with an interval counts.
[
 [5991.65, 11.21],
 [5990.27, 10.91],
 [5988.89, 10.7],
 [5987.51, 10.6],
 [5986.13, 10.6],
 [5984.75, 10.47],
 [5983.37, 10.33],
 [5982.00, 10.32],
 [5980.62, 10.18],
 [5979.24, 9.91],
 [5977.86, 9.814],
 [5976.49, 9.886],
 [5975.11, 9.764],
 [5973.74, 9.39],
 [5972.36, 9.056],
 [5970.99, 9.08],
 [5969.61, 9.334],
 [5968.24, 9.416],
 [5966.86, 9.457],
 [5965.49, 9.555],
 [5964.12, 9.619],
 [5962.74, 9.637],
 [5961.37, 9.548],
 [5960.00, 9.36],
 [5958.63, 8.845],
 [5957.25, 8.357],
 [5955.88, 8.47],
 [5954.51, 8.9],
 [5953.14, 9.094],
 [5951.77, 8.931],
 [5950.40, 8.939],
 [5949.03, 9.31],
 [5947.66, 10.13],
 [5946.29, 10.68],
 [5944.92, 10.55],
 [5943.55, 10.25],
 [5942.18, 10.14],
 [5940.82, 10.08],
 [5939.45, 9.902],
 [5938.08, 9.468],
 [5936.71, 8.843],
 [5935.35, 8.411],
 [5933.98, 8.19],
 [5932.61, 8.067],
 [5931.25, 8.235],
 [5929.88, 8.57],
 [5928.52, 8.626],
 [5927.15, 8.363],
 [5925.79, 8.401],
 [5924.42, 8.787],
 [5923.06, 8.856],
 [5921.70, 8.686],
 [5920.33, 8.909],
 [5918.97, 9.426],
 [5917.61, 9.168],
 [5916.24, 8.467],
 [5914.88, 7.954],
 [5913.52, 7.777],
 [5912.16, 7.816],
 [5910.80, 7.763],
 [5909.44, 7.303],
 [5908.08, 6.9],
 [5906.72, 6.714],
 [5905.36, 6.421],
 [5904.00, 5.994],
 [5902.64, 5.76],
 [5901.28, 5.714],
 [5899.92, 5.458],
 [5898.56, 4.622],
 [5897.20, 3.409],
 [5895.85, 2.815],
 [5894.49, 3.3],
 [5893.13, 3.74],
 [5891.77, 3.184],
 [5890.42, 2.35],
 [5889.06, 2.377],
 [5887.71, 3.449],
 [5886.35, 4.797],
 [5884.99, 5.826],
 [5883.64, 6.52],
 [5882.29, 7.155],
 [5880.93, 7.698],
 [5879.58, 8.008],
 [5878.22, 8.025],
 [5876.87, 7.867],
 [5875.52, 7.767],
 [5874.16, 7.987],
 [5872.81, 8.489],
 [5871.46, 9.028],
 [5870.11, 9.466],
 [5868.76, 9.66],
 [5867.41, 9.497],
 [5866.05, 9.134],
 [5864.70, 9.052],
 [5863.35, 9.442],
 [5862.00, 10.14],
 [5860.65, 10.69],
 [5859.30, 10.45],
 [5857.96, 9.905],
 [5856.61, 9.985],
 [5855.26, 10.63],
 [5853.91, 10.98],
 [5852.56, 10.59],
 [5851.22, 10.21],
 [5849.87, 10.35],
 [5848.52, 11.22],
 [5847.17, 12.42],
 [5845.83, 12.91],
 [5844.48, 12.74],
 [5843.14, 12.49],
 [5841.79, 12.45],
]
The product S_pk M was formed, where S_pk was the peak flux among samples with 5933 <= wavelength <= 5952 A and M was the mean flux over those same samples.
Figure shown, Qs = 102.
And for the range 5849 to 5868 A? 111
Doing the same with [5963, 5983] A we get 99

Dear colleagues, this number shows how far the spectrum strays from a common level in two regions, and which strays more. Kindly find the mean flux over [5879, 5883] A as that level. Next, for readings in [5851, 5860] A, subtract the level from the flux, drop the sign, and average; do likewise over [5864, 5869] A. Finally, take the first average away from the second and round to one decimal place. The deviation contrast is -1.1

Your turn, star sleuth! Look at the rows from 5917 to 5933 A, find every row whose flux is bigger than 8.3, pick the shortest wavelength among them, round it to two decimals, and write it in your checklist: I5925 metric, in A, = 5917.61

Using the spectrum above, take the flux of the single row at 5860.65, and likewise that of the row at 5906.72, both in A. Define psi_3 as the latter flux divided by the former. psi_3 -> 0.63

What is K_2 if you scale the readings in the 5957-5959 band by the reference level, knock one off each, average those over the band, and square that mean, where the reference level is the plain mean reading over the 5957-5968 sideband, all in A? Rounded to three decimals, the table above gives 0.006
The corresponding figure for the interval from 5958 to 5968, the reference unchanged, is 0.000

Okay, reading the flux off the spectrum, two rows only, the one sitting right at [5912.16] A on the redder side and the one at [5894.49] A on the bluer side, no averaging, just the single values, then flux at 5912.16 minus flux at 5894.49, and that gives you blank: 5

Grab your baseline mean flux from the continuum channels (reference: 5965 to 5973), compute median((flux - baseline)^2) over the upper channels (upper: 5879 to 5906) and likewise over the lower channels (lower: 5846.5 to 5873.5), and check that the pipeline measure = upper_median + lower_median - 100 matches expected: -82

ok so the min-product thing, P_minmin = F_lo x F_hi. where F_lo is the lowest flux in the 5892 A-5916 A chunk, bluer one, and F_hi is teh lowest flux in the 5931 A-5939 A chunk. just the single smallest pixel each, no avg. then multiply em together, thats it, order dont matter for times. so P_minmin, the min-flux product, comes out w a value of 23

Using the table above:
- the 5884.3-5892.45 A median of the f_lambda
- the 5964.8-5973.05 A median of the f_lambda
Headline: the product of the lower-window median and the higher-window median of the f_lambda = 31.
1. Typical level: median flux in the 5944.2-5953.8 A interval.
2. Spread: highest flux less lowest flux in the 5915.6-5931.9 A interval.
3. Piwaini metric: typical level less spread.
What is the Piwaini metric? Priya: 8.1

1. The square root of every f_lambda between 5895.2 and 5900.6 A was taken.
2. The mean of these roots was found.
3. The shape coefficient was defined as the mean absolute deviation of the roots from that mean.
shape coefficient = 0.24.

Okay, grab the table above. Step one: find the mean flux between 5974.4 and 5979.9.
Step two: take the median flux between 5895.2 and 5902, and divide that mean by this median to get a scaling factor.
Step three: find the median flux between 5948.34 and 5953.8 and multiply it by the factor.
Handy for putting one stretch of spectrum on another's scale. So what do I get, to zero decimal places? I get 19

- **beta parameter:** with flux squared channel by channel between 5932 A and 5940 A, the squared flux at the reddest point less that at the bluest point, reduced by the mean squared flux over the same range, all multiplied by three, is -135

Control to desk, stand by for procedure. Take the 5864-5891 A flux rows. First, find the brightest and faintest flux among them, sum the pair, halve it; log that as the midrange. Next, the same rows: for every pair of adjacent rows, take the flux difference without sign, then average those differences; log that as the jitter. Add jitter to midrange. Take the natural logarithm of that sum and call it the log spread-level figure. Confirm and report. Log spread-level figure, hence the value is 1.86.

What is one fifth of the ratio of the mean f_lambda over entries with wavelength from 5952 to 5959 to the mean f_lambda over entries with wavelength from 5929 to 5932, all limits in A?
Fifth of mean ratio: 0.21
